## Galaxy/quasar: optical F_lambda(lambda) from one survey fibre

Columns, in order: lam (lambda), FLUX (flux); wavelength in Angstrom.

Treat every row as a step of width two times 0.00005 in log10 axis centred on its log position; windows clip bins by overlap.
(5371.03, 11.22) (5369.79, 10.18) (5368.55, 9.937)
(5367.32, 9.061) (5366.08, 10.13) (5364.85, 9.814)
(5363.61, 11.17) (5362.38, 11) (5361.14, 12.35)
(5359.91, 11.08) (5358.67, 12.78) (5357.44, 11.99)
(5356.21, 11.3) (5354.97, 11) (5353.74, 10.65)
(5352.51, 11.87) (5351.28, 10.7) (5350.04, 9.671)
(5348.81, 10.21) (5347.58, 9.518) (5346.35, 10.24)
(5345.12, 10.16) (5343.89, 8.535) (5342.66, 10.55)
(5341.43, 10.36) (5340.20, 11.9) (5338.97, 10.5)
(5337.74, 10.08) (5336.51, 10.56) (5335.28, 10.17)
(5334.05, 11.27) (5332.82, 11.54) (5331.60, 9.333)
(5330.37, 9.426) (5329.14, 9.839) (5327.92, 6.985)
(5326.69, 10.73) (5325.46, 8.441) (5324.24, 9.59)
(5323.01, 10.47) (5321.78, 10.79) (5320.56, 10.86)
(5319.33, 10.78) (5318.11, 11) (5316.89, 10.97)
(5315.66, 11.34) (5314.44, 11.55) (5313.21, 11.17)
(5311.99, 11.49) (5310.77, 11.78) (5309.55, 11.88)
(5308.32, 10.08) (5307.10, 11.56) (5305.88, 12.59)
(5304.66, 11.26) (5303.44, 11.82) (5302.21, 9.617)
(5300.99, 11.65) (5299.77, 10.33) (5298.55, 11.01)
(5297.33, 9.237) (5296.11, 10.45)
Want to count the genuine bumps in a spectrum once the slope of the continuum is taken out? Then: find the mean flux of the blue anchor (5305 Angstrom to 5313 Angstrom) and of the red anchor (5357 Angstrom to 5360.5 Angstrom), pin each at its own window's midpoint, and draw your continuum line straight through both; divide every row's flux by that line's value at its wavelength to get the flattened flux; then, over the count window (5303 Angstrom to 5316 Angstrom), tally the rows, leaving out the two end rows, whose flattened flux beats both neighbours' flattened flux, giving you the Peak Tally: 3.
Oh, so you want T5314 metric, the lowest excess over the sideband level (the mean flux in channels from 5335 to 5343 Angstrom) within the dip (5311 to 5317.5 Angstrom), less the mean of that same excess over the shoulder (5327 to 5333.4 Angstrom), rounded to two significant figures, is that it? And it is 1.5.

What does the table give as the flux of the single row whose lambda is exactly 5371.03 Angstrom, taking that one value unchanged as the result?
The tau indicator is 11.22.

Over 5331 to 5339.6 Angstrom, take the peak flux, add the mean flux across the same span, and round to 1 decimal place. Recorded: 22.0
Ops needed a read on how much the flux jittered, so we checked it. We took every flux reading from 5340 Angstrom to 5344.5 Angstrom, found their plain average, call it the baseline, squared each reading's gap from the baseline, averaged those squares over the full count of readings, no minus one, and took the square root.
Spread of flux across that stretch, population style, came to 1.2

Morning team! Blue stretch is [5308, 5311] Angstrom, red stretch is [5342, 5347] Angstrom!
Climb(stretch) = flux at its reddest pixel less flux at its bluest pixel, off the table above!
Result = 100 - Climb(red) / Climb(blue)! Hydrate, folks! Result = 100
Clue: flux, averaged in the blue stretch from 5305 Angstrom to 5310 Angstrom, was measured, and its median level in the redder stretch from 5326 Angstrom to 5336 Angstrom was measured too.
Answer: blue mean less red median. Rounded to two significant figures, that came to 1.5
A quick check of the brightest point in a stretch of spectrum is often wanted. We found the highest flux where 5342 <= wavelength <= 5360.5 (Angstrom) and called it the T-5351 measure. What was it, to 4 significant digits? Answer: 12.78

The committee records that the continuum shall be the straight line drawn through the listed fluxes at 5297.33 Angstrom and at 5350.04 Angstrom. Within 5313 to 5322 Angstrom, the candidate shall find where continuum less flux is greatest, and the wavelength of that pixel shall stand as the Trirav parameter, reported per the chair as 5321.78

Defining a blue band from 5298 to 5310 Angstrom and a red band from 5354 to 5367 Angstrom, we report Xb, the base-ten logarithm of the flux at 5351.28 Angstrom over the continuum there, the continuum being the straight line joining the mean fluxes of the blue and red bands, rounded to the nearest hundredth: -0.02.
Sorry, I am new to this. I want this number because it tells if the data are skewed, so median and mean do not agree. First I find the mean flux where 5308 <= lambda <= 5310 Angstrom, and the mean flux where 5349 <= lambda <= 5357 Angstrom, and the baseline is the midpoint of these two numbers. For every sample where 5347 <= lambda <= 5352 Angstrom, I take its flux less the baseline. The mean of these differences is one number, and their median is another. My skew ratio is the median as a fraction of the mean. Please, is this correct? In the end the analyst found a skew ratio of 1.1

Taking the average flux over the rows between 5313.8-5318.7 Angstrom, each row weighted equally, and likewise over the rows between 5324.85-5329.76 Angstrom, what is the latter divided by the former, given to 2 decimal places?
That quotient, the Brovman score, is 0.80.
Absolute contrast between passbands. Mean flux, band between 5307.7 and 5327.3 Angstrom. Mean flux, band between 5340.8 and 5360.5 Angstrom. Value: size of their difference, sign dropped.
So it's 0.14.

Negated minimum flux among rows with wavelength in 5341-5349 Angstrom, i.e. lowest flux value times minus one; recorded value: -8.5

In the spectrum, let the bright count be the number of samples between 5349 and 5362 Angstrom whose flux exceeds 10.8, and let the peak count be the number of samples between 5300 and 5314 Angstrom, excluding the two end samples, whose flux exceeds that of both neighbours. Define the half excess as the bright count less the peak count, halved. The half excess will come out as 2.0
